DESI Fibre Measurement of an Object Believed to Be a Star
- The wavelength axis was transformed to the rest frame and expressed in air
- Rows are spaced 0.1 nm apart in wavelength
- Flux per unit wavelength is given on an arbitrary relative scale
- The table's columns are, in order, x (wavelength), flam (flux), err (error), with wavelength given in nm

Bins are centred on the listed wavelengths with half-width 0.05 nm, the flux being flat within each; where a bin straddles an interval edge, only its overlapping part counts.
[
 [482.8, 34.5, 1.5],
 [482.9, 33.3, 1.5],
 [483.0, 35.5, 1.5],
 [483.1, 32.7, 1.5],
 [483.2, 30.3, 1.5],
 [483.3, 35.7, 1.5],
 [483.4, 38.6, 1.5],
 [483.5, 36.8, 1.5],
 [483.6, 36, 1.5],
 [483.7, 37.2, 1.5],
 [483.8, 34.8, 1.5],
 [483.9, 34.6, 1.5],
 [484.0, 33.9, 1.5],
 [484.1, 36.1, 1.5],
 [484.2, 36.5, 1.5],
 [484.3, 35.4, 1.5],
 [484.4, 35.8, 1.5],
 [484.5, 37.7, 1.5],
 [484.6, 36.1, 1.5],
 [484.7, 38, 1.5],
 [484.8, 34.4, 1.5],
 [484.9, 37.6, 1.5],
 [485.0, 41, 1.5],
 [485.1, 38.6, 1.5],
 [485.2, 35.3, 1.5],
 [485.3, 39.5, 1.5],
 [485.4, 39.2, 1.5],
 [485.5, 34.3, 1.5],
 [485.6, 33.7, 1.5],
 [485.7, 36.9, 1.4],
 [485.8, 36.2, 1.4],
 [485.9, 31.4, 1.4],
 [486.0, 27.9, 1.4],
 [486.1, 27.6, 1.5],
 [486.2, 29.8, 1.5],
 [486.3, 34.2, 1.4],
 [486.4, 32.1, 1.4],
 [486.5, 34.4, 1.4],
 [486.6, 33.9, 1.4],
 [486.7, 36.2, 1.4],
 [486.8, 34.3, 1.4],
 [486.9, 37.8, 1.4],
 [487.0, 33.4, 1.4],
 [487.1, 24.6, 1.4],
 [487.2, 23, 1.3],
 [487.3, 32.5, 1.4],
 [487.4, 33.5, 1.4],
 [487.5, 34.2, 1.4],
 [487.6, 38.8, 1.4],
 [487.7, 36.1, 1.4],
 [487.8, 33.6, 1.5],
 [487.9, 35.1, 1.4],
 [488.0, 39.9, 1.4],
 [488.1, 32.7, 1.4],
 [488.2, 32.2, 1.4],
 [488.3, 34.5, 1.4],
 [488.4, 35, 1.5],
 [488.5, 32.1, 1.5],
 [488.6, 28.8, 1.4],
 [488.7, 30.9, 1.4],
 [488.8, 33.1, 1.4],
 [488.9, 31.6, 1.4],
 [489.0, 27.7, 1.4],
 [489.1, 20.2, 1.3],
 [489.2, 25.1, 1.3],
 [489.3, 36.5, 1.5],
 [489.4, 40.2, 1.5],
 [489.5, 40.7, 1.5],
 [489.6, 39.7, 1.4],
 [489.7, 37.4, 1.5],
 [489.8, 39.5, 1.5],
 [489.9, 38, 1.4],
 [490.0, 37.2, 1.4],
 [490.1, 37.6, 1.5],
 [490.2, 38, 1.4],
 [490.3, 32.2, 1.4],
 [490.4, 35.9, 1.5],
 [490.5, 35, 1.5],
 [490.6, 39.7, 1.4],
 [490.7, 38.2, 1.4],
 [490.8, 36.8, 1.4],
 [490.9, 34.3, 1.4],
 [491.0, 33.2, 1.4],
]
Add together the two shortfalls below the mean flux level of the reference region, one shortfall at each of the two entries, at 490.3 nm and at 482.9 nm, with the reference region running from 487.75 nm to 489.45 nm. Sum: -1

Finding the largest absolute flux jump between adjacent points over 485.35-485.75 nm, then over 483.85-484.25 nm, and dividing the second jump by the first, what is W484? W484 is 0.45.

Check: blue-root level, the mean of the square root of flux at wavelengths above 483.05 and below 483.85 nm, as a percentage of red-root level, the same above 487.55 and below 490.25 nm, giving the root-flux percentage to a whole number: 101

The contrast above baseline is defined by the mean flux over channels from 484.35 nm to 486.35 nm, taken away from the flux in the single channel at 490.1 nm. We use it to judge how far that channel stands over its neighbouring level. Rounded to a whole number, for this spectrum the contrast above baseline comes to 2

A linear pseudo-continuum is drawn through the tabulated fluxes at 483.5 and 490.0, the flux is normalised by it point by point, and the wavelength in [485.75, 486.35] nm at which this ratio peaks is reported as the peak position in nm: 485.8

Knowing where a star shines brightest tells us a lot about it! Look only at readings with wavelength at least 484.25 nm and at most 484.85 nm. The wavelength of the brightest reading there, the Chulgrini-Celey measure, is 484.7 nm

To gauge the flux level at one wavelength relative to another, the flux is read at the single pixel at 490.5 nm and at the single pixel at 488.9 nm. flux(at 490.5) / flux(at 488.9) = 1.11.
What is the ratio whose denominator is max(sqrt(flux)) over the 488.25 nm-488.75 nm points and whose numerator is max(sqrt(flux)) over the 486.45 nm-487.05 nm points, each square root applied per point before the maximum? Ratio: 1.04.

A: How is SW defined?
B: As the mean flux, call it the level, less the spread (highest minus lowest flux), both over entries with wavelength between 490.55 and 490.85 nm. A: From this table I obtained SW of 35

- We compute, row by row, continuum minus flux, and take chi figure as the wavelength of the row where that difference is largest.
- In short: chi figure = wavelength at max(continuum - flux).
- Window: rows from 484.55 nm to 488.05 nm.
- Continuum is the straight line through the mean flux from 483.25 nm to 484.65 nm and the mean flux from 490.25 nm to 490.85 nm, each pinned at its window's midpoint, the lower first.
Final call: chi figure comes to 487.2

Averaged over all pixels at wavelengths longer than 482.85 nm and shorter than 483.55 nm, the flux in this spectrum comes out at 34.7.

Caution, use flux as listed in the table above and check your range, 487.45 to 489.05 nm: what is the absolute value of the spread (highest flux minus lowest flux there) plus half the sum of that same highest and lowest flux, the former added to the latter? 46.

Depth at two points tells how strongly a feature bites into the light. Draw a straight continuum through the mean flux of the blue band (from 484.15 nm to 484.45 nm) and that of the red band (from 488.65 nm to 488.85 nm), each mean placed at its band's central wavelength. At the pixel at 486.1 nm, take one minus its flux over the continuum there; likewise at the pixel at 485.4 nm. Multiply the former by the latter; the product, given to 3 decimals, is -0.024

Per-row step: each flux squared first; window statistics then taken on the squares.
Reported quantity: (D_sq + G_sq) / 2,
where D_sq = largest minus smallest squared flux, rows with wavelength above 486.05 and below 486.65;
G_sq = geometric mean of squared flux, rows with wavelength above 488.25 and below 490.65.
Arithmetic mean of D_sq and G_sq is 789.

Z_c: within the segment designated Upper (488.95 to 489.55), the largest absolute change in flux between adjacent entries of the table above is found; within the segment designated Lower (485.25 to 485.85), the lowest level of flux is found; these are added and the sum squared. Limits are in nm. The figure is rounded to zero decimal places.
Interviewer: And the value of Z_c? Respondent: 2034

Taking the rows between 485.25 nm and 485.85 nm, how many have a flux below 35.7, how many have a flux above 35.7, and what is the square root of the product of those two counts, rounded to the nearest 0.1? 2.8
